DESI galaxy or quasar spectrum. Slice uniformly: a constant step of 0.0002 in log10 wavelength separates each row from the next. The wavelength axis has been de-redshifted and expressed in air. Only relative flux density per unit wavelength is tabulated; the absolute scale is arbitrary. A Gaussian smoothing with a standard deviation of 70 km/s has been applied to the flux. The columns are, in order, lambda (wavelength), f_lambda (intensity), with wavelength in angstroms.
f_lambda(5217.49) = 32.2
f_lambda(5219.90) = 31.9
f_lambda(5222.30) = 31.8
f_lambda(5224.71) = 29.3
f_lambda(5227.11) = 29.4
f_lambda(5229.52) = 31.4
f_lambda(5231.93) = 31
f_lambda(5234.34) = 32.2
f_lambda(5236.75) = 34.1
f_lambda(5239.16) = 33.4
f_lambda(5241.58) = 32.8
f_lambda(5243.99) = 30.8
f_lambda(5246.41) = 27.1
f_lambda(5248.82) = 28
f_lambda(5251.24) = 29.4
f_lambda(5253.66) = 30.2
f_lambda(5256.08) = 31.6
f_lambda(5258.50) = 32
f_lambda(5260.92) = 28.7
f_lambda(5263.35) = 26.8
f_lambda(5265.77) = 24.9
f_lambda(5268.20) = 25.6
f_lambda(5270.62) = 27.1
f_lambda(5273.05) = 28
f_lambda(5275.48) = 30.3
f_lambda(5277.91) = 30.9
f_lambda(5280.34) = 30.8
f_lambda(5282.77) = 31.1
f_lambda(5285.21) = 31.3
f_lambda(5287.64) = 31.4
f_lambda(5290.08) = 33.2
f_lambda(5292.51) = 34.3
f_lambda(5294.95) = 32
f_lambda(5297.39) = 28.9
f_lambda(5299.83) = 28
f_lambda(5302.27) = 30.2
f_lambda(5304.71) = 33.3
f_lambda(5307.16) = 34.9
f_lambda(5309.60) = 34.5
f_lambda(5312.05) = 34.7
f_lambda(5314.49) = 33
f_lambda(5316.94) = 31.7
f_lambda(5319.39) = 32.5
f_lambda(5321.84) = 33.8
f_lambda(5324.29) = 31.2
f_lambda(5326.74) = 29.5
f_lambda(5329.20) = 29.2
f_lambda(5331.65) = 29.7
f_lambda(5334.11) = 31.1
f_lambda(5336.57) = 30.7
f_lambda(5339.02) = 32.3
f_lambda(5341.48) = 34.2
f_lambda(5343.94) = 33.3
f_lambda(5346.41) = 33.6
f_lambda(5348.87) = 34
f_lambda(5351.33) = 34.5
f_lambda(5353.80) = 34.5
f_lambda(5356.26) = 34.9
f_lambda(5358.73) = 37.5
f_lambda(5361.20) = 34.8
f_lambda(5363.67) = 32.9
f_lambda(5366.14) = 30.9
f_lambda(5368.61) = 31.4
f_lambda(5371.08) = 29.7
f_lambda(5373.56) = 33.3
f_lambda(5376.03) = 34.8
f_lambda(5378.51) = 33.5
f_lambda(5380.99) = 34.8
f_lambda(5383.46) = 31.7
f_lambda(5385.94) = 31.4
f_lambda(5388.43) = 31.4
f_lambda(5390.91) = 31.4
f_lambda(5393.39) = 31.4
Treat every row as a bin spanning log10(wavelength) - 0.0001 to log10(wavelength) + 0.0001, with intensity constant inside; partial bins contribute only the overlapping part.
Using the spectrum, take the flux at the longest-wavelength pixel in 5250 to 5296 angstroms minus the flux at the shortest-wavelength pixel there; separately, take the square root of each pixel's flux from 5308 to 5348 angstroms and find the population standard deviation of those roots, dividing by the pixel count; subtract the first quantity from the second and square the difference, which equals 6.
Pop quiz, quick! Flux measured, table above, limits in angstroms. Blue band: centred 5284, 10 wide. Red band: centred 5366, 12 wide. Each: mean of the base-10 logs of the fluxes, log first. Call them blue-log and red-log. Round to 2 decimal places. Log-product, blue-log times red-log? 2.25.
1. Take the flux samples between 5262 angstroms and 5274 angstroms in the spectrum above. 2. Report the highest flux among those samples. 28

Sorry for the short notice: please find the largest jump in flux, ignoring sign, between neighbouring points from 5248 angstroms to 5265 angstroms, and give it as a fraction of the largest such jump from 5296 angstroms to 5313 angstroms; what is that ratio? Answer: 1.06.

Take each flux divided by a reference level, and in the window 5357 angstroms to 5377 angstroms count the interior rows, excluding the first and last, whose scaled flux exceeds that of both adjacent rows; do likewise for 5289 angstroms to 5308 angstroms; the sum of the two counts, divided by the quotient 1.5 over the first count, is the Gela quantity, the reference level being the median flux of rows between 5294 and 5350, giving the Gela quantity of 1.3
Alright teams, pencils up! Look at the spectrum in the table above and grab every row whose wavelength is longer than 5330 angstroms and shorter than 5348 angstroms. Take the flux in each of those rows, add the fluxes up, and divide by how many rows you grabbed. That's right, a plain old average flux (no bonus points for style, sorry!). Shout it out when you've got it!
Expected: 32.1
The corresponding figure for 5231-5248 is 31.6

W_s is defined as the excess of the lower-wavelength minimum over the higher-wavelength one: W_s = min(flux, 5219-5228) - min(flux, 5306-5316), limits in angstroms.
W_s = -4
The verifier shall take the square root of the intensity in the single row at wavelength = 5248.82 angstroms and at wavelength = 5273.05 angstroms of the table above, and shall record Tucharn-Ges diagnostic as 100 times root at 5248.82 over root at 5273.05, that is 100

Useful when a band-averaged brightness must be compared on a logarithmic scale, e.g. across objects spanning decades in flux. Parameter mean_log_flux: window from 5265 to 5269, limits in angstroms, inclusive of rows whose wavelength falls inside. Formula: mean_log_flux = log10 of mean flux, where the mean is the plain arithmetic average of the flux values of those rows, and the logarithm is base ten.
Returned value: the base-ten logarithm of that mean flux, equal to 1.40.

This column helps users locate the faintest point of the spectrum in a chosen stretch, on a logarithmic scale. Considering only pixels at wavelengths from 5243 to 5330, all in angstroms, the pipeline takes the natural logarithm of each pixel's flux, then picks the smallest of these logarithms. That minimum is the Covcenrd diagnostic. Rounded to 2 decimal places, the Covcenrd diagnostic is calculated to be 3.21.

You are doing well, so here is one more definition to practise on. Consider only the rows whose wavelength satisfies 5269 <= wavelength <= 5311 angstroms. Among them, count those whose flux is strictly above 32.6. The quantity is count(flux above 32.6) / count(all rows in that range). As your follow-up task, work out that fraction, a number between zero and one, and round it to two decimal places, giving 0.29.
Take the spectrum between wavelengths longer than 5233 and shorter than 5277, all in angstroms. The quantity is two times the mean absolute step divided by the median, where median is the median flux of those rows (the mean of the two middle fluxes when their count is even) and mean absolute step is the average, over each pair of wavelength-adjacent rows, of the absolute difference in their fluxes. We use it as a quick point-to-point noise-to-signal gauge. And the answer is 0.10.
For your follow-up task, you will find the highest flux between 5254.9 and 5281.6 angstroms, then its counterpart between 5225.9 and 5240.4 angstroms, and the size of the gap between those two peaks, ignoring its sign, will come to 2.1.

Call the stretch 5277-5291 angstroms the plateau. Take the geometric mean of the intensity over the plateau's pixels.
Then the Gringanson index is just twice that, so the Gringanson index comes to 62.9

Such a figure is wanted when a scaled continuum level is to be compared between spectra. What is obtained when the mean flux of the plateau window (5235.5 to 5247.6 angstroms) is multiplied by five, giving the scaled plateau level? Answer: 158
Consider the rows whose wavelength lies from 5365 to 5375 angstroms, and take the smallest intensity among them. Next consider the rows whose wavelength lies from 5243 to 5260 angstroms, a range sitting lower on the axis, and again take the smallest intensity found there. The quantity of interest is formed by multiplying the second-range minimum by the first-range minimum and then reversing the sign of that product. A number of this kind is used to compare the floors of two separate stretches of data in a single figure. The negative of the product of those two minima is -805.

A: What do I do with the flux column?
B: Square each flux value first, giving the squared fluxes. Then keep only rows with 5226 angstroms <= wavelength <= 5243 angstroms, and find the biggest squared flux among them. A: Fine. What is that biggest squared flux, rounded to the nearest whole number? 1163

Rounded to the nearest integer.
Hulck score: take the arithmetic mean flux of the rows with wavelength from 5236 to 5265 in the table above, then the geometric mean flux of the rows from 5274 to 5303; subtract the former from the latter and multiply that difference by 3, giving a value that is 2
